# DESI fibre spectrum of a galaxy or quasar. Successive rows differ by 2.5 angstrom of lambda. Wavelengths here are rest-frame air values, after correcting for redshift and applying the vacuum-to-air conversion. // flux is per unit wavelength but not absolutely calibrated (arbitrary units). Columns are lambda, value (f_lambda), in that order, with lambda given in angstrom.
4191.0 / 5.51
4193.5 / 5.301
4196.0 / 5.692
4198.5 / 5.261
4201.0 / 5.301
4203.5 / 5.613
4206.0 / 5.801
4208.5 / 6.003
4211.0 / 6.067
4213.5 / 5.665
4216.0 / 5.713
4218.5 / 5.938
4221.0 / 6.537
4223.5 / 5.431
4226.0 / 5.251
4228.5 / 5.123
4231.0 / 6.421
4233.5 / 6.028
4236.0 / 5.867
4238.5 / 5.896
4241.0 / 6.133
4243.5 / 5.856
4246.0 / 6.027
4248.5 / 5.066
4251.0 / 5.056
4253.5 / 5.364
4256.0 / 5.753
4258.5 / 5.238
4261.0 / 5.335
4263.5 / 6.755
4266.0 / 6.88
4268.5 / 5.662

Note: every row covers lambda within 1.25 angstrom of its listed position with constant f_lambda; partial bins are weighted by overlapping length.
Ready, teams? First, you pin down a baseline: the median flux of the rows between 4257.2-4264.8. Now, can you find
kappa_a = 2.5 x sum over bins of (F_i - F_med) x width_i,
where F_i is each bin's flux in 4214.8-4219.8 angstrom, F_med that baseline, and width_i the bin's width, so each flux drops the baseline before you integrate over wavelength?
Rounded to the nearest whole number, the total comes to 6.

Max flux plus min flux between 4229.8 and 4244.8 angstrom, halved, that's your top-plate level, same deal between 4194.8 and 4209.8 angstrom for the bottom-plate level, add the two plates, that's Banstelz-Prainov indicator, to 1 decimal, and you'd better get 11.8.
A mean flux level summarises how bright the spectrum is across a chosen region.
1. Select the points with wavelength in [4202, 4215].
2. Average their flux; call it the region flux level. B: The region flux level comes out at 5.8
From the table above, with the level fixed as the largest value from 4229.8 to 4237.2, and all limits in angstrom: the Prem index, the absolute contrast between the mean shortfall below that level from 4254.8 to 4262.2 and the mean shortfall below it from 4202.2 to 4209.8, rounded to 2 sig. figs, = 0.36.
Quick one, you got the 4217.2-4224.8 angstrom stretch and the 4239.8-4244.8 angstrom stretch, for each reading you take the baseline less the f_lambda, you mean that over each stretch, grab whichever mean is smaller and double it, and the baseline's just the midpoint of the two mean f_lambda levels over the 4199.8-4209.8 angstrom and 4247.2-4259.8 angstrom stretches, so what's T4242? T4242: -1.01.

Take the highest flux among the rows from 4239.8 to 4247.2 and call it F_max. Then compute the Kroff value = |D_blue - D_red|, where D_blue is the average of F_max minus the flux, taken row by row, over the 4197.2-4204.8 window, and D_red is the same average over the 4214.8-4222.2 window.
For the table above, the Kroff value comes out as 0.67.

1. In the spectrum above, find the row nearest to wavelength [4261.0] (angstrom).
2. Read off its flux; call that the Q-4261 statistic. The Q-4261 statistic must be 5.335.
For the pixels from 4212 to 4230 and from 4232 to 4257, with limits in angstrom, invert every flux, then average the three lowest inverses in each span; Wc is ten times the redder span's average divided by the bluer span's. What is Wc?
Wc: 10.0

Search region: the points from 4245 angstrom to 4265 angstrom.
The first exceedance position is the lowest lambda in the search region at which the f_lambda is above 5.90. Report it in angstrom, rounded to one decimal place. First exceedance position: 4246.0 angstrom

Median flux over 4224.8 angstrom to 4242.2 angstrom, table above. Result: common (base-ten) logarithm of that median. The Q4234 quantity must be 0.771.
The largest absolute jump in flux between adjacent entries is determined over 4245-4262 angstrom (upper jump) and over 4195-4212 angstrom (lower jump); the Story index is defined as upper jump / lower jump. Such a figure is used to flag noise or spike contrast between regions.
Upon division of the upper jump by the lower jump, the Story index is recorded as 2.2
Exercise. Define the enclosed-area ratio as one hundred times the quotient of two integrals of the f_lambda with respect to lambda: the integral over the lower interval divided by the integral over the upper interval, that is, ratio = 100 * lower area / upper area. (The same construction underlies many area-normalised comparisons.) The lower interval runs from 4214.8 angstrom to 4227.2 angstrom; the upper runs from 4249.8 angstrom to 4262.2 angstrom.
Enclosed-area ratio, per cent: 108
